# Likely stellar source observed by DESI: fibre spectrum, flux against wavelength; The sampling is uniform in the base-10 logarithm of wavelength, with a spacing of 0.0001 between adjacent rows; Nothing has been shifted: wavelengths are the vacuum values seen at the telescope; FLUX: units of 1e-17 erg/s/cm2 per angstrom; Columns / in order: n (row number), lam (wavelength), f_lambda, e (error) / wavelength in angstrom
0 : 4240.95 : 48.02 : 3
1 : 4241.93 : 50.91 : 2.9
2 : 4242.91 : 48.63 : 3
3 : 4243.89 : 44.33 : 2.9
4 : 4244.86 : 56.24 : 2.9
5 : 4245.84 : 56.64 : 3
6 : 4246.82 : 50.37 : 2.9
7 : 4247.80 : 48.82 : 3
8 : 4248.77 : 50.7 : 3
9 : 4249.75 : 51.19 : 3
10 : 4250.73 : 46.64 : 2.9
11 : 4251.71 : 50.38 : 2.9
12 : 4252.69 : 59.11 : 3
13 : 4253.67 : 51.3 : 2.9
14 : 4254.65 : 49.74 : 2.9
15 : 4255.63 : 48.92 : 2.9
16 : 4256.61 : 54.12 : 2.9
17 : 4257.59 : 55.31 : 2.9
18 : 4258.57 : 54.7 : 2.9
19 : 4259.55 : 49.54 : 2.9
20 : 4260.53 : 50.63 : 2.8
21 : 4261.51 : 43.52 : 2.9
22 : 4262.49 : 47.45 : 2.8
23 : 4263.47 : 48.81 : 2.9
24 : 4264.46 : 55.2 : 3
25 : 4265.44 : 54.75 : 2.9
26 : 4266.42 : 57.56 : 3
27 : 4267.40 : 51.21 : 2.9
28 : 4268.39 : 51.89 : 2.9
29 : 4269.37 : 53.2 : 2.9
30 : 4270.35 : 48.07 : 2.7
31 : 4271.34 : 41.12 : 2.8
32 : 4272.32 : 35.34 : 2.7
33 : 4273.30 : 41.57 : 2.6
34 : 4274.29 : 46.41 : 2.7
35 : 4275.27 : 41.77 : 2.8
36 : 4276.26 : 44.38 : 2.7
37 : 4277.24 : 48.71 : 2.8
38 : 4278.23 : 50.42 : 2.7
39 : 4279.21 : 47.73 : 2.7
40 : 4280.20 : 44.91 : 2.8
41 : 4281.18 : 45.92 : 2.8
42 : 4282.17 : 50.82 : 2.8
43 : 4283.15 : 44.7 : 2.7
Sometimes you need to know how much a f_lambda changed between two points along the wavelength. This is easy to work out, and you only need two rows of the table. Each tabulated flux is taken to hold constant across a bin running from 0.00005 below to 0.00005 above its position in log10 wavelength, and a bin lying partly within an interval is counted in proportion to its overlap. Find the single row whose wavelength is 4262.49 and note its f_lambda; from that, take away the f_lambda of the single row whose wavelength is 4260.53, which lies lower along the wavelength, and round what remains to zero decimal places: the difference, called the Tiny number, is -3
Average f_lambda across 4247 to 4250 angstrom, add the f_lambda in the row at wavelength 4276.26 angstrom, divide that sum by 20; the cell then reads 4.73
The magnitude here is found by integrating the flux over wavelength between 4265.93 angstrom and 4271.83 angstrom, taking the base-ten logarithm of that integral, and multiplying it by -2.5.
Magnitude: -6.19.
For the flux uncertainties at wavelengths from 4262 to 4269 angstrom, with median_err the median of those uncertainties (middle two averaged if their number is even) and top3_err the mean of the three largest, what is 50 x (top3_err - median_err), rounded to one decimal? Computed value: 3.3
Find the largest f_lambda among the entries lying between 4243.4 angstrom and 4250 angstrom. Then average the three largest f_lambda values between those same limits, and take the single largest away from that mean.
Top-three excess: -1.95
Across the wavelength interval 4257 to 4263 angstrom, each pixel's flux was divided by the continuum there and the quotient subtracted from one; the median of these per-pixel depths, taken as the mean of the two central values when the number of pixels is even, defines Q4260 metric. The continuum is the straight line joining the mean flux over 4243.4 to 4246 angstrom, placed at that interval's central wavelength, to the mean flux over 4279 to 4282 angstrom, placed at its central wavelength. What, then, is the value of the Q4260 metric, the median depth -0.01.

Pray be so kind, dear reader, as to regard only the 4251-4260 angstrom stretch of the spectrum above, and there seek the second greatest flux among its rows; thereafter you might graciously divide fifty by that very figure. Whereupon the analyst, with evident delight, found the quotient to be 0.90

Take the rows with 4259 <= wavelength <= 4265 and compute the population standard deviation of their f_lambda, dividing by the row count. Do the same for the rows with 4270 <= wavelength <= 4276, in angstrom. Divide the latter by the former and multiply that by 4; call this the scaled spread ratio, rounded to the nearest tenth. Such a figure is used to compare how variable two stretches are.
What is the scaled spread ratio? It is 4.7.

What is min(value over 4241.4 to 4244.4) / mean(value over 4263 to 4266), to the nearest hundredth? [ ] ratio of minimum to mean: 0.84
